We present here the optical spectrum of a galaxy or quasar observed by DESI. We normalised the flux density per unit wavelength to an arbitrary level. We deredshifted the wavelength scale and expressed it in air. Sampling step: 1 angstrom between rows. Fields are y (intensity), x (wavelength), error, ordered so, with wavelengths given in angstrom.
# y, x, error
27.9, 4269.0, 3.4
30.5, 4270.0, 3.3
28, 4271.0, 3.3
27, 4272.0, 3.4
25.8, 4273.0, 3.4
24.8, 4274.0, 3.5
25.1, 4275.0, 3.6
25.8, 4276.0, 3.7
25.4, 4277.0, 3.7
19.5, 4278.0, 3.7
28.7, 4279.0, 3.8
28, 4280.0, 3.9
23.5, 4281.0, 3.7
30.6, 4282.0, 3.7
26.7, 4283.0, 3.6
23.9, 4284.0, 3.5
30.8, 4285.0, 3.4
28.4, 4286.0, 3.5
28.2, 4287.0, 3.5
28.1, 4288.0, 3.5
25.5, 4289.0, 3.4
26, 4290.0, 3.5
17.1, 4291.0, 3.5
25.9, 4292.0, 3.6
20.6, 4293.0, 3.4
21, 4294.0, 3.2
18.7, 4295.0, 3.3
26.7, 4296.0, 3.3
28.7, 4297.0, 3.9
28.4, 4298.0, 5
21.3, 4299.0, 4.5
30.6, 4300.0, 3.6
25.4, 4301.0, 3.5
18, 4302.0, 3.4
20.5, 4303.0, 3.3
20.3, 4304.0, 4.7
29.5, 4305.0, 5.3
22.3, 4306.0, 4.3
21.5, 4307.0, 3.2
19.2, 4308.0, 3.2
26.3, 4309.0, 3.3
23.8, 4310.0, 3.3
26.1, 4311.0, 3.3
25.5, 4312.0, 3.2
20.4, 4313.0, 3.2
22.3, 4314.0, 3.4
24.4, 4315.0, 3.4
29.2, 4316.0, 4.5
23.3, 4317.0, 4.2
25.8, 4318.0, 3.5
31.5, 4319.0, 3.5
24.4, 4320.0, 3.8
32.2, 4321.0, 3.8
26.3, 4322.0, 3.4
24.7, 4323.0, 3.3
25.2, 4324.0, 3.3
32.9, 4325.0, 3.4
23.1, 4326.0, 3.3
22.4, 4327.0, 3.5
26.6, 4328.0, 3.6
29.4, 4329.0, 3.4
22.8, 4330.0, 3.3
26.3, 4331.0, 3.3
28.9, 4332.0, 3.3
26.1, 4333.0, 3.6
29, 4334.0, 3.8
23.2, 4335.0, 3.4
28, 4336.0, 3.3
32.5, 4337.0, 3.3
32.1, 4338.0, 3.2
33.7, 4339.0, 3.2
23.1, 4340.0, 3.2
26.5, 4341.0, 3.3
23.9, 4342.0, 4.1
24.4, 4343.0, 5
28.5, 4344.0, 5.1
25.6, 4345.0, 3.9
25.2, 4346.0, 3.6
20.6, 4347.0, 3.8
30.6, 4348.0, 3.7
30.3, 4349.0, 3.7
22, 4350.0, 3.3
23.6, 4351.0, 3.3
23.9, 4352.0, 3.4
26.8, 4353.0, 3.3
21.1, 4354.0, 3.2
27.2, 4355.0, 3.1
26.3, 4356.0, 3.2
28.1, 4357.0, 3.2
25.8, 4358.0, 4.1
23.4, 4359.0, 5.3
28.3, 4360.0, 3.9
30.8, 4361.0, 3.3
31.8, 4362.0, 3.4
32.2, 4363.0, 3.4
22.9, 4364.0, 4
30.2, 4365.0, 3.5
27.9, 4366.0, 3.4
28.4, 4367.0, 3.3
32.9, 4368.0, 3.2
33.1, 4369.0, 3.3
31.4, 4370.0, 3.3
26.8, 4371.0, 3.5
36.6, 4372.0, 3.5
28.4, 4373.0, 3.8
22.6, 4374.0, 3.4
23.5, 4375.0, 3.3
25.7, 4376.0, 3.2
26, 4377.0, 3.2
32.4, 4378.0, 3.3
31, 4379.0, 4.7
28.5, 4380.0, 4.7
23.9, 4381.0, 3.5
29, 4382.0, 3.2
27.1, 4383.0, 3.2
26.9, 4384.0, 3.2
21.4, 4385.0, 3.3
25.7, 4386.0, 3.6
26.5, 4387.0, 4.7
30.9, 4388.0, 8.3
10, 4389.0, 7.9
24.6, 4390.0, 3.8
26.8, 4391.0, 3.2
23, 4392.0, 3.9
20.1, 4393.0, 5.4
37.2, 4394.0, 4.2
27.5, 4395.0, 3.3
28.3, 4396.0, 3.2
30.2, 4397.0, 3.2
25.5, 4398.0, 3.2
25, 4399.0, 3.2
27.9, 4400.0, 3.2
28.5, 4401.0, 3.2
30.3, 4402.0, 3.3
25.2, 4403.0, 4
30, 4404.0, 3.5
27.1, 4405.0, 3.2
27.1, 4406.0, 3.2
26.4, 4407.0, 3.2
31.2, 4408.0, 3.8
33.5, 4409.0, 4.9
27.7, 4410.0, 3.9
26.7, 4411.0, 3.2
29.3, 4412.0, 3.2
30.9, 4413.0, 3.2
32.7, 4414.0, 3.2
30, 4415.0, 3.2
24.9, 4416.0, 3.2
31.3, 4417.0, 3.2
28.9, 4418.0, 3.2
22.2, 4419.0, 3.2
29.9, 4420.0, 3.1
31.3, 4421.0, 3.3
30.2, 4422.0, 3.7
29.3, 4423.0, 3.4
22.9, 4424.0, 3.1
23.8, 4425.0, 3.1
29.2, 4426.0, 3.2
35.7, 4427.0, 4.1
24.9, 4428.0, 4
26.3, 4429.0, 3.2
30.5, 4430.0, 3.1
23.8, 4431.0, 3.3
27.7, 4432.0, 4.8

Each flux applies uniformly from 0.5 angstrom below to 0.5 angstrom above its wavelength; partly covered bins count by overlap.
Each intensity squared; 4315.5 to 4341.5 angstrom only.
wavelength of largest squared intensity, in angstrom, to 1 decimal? 4339.0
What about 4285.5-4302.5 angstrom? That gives 4300.0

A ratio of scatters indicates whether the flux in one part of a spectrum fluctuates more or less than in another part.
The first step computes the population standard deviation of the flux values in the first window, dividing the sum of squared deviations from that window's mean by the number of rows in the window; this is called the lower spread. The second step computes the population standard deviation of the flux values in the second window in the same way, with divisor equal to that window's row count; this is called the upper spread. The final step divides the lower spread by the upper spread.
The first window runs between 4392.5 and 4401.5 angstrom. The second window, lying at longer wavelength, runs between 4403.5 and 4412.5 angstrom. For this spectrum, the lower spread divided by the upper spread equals 1.9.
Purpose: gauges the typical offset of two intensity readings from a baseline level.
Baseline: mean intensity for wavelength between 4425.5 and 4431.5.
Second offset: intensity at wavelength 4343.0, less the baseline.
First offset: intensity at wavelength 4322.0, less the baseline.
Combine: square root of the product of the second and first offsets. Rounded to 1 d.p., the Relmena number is 2.9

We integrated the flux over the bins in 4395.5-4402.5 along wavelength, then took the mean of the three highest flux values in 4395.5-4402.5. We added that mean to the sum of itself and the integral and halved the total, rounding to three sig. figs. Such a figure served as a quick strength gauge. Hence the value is 128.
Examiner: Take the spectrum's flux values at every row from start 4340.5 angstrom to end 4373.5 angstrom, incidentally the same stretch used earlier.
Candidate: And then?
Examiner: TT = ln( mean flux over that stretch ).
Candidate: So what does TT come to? 3.31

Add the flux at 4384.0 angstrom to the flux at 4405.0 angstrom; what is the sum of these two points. 54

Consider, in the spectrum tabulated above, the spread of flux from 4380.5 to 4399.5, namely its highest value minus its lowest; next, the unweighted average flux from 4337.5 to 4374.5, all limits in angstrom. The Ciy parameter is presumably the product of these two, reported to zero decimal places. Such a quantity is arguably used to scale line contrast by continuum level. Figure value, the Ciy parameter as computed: 748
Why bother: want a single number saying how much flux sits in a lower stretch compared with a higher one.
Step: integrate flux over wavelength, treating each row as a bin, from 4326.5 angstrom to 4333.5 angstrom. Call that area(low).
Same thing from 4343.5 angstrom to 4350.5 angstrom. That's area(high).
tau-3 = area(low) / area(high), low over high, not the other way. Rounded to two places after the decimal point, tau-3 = 1.00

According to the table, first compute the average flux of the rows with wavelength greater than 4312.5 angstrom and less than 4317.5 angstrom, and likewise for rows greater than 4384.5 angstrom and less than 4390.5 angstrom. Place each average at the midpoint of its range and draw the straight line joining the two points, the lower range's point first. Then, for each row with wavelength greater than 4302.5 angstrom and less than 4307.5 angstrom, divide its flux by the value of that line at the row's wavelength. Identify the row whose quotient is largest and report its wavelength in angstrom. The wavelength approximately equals 4305.0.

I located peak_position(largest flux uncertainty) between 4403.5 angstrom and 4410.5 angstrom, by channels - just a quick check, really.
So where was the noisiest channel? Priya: 4409.0 angstrom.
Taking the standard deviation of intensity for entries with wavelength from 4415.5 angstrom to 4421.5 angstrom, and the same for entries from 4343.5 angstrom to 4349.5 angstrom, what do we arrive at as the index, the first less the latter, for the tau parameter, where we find -0.1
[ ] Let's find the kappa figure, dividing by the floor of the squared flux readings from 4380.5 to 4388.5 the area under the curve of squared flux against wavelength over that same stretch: 12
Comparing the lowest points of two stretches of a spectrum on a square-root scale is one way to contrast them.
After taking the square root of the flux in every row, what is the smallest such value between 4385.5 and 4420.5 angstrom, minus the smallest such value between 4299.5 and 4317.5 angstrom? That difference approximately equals -1.08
